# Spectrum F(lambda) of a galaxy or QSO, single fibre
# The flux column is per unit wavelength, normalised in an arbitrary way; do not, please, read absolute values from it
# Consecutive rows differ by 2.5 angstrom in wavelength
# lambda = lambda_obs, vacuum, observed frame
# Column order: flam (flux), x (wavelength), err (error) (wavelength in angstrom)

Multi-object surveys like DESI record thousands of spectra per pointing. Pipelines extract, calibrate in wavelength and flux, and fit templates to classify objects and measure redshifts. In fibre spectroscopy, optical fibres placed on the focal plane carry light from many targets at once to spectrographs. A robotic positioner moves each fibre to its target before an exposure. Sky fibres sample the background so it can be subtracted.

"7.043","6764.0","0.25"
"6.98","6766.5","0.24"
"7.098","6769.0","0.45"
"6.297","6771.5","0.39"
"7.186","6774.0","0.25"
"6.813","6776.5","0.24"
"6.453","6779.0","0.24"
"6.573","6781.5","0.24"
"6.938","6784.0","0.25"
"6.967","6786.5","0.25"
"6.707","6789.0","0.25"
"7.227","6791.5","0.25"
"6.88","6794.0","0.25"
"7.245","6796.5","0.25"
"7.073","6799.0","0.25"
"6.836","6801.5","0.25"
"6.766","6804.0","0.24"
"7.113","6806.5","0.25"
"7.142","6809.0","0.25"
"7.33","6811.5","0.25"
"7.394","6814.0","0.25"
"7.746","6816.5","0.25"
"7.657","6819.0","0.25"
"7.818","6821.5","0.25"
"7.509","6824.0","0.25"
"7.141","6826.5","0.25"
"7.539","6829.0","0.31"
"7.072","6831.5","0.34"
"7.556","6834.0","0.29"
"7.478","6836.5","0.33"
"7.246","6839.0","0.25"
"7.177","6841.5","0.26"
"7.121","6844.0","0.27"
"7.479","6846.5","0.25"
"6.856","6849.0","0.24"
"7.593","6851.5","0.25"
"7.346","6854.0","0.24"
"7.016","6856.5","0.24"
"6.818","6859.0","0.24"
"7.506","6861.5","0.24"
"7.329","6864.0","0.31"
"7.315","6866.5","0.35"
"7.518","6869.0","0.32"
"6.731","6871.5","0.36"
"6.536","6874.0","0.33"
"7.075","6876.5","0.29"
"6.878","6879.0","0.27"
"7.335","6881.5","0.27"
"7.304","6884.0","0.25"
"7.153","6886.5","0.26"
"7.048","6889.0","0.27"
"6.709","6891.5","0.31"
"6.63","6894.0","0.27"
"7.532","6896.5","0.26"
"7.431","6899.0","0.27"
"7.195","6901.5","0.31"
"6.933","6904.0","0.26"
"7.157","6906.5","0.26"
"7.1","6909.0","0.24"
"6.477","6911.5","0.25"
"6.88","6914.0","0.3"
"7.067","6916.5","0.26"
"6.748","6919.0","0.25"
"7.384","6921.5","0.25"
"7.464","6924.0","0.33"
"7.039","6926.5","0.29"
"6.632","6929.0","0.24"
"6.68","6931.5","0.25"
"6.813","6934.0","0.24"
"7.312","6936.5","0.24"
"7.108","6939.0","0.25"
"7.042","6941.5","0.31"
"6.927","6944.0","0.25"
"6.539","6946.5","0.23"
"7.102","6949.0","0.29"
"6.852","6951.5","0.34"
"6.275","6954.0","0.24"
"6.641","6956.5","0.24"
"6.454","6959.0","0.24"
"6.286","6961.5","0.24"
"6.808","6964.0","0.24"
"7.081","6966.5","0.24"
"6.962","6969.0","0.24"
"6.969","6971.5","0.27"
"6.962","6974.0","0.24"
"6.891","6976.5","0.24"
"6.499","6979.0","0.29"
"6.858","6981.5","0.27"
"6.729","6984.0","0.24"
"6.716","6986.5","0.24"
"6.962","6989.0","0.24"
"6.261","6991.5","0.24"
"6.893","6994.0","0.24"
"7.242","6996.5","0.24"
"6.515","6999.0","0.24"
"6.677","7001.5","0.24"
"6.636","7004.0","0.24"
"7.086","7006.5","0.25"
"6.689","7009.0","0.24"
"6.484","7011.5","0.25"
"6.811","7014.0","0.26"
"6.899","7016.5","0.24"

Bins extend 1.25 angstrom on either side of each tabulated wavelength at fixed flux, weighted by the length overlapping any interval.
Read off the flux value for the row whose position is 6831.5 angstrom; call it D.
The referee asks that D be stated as 7.072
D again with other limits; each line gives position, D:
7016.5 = 6.899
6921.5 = 7.384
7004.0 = 6.636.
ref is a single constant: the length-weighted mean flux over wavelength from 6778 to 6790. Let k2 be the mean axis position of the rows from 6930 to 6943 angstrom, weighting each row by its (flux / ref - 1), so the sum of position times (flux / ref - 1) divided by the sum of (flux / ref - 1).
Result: 6938.5 angstrom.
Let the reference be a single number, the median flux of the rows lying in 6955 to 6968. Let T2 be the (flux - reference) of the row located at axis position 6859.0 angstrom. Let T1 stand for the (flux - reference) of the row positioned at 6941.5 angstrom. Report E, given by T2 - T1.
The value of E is -0.22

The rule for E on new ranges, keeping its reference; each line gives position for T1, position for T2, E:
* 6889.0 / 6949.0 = 0.05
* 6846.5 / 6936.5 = -0.17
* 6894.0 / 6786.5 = 0.34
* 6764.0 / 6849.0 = -0.19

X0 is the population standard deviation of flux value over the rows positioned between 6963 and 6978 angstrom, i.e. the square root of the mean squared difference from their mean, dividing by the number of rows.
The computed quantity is 0.08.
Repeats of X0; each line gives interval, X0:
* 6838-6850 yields 0.20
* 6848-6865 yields 0.29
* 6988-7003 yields 0.32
